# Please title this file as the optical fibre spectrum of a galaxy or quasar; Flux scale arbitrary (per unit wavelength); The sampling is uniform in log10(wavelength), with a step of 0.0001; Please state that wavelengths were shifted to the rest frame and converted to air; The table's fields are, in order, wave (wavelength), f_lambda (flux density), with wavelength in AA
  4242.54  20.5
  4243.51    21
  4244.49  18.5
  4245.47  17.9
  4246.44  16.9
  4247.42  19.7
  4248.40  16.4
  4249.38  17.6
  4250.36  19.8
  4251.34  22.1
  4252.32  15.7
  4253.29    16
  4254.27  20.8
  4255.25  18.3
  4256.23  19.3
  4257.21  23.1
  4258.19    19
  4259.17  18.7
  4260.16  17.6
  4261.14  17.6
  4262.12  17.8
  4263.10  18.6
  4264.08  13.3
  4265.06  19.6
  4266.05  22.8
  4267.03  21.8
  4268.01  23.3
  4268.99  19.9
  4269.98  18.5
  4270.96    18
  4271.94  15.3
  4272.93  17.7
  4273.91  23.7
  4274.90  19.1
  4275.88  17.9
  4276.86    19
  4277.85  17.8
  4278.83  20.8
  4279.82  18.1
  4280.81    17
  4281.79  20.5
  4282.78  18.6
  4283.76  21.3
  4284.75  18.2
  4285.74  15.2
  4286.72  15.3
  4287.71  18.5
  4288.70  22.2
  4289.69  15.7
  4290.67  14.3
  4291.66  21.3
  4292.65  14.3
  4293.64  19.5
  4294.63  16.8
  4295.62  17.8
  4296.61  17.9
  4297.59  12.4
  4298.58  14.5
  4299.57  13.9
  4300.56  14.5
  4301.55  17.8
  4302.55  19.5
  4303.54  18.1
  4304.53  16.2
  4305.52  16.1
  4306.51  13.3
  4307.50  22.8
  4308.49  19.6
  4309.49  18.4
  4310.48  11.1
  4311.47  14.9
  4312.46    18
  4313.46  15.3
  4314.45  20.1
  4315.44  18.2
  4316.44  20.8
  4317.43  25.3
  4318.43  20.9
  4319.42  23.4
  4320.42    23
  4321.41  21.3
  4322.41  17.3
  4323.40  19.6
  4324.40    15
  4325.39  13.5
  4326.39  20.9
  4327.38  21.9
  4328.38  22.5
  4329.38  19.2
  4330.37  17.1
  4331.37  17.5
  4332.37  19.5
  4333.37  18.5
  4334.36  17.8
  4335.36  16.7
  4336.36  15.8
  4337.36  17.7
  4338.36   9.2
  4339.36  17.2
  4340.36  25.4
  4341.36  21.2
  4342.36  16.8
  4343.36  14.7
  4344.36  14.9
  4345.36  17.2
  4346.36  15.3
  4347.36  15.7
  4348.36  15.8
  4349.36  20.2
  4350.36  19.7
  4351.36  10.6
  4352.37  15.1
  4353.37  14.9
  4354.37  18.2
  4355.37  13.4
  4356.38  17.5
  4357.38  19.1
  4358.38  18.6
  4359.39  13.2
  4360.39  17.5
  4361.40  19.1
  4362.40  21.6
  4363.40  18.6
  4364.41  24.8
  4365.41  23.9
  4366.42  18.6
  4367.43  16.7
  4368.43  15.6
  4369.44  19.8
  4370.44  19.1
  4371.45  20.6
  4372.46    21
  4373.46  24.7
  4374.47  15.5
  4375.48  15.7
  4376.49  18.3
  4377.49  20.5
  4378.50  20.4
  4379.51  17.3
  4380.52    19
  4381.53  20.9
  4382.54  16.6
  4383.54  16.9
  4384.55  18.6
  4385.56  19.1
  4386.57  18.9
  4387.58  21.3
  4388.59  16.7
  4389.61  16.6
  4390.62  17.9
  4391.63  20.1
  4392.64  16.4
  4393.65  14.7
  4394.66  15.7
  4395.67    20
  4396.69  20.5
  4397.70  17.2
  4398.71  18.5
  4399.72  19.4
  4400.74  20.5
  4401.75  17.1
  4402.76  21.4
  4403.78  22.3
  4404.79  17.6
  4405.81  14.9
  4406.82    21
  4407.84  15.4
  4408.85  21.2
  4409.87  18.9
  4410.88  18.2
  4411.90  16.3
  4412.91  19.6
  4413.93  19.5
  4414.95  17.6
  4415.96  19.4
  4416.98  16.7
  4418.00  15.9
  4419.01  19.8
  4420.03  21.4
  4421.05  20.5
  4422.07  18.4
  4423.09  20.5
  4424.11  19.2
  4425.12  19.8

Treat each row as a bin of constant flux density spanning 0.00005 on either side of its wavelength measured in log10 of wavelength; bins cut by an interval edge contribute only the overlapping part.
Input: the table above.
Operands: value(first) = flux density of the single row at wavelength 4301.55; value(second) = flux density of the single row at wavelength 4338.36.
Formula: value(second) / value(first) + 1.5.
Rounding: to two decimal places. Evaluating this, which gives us 2.02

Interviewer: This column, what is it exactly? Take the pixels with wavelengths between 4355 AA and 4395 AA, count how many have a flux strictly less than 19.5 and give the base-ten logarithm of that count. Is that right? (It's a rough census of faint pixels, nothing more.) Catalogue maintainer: 1.45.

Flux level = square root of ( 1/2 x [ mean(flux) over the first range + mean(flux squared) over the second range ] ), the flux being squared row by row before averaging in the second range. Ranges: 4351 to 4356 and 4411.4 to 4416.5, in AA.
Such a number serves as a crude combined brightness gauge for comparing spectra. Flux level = 13.4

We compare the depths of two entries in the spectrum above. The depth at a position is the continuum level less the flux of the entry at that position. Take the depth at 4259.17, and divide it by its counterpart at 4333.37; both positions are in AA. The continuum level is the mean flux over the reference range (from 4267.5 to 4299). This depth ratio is 1.6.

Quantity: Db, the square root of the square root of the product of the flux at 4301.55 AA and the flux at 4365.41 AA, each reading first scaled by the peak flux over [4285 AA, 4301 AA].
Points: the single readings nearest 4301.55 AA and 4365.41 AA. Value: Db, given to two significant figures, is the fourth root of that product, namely 0.96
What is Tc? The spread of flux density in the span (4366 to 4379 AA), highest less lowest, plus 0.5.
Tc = 9.7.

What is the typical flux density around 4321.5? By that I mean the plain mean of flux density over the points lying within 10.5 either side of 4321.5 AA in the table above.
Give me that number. 19.3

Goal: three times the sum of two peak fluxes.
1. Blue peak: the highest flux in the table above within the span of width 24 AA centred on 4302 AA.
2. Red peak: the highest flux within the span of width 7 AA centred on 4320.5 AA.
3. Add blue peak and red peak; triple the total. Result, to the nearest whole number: 144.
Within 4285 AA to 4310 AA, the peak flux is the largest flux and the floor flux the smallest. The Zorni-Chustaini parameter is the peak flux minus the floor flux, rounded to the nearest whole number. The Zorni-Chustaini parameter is 10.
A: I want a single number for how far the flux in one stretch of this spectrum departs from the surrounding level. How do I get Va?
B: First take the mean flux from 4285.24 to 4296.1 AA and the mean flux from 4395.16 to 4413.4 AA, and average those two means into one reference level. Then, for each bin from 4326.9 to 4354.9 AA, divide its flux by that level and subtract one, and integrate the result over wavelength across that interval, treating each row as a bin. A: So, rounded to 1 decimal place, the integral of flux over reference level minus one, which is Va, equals -1.2 AA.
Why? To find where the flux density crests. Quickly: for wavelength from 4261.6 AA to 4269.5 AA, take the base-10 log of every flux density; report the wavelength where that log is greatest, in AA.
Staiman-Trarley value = 4268.01 AA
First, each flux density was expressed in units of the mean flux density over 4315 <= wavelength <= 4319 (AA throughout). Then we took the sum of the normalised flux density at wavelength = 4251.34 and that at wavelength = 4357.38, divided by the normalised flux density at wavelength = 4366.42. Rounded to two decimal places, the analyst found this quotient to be 2.22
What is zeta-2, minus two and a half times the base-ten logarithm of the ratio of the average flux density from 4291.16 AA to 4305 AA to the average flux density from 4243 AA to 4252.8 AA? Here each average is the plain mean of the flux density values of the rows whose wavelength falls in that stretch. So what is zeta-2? 0.11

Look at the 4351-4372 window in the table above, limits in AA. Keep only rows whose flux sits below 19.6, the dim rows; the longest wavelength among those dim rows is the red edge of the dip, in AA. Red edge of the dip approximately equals 4370.44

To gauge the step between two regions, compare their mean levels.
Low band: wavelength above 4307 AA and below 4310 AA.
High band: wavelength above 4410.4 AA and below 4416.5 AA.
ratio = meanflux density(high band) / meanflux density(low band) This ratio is 0.91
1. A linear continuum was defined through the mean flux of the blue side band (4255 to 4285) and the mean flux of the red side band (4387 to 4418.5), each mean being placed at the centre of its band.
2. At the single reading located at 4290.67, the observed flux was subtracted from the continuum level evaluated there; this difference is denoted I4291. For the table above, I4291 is 4.7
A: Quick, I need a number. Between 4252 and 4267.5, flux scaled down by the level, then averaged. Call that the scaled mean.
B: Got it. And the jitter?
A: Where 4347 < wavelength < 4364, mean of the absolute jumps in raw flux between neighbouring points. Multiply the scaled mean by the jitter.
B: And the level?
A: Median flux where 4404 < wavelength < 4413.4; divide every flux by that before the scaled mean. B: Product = 3.2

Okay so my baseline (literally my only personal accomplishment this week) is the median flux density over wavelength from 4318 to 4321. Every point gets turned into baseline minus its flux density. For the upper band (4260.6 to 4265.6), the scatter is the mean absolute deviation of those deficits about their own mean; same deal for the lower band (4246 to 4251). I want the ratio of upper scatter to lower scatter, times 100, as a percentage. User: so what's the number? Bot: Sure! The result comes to 122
